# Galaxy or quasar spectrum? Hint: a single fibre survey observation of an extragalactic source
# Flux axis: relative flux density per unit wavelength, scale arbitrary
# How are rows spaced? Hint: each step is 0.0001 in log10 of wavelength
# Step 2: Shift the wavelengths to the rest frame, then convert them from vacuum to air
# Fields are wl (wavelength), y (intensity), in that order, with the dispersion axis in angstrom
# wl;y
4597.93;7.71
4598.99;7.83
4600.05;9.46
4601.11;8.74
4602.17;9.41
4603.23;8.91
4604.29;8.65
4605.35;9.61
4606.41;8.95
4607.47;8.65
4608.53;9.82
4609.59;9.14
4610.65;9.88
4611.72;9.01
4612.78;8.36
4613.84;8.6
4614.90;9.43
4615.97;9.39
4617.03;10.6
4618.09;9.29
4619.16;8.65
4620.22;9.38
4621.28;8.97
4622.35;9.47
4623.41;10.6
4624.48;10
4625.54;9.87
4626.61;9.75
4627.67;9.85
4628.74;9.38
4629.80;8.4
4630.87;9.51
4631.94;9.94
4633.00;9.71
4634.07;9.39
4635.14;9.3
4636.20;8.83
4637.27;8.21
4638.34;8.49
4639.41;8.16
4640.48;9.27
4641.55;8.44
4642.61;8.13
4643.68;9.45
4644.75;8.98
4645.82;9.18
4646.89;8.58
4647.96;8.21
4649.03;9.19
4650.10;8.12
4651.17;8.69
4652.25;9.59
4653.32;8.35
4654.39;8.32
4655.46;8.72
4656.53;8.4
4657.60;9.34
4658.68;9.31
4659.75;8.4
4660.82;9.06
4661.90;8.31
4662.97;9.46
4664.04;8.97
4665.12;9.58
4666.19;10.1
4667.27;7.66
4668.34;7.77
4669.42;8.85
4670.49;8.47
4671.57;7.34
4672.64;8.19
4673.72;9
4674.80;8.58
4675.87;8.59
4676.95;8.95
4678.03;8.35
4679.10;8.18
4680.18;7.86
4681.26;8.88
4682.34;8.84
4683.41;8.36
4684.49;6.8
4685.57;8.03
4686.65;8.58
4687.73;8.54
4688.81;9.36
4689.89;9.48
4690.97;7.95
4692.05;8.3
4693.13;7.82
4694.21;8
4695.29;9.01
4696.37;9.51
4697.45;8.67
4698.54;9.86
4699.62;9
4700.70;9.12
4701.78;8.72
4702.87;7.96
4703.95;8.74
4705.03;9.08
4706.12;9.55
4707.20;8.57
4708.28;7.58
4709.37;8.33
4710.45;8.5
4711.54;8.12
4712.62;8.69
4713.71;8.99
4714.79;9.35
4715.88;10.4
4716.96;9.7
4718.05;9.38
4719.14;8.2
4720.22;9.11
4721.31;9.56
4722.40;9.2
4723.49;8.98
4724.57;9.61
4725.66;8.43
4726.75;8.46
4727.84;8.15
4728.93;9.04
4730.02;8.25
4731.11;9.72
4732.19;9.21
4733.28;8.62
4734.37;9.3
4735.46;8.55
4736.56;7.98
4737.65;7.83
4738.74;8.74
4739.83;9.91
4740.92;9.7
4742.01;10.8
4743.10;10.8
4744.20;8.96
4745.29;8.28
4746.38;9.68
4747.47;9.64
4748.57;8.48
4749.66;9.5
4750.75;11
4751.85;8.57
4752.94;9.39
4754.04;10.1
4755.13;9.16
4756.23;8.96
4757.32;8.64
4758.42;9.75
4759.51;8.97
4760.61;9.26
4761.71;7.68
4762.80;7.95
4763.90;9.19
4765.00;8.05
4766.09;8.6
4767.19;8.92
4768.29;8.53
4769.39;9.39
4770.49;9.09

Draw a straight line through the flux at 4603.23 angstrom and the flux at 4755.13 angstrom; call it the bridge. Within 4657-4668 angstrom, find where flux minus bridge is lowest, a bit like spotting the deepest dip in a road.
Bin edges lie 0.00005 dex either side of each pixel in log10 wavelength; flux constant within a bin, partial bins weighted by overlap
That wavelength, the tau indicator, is 4667.27 angstrom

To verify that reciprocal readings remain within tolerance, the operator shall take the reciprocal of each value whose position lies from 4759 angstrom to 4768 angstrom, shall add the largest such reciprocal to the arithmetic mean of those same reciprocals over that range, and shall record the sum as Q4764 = 0.247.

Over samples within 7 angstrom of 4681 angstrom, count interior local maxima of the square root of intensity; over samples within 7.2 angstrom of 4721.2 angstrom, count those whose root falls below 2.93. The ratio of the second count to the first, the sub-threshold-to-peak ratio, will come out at 1.33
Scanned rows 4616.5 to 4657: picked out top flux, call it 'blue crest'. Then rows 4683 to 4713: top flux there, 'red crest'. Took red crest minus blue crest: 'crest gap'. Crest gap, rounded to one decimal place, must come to -0.7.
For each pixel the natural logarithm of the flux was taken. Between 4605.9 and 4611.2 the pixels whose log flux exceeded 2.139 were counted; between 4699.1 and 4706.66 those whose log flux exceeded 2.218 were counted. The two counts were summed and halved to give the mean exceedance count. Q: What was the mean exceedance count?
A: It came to 3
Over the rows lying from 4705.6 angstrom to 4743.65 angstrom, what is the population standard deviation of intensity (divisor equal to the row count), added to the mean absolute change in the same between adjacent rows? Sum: 1.4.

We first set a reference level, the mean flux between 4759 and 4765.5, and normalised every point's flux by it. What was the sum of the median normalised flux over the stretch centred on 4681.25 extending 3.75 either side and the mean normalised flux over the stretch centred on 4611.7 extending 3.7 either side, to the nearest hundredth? 2.06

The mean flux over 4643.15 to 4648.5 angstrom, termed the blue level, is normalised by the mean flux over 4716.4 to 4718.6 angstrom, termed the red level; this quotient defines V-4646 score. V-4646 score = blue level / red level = 0.93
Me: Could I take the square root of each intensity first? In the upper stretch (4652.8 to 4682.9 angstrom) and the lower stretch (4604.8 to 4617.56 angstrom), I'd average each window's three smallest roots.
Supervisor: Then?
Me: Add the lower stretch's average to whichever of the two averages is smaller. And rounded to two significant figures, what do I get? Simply 5.7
